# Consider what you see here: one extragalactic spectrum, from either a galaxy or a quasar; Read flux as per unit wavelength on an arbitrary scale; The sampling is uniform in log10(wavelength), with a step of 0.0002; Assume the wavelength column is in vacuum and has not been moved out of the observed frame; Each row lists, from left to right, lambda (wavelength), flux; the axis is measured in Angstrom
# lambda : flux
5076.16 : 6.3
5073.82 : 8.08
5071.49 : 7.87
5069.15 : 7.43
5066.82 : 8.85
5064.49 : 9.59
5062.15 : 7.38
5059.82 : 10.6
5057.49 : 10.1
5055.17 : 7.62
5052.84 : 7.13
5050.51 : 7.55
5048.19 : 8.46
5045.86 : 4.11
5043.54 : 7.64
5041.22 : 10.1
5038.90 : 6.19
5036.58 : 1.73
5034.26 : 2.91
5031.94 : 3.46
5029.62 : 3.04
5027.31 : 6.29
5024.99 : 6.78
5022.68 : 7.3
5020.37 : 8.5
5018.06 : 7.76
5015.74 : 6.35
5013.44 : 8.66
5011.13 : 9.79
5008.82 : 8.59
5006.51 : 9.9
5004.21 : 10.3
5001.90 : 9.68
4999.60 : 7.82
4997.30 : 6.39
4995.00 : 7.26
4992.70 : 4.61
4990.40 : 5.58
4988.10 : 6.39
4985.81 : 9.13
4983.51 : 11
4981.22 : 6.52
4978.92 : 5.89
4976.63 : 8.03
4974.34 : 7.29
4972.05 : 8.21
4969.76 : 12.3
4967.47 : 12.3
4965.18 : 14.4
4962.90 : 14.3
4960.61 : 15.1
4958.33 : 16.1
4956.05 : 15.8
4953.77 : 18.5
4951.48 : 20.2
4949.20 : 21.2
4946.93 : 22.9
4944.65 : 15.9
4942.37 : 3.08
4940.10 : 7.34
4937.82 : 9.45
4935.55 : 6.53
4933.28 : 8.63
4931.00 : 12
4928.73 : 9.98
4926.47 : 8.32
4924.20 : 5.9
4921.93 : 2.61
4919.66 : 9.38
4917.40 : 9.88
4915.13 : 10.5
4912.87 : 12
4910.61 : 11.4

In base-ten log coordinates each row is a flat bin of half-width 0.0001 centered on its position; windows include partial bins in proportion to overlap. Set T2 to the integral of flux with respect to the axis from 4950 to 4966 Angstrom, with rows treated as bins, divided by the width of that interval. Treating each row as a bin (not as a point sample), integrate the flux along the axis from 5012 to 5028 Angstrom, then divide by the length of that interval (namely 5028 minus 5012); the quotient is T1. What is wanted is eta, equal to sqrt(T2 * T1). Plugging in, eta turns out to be 11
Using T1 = 7.5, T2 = 16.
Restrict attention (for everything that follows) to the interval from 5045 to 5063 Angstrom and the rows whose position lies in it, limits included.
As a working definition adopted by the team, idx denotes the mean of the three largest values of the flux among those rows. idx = 9.7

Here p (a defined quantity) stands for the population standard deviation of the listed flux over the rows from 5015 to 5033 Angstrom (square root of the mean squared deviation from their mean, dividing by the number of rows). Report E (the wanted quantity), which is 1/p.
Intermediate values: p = 1.8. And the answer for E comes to 0.55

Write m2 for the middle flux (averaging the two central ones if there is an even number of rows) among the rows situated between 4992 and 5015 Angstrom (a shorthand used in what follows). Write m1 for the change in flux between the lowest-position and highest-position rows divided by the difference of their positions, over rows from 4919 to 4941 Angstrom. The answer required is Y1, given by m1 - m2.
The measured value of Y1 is -8.7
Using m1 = -0.1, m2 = 8.6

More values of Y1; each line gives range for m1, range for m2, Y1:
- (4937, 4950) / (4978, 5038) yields -6.0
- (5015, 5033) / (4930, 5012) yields -9.7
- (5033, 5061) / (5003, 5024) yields -8.3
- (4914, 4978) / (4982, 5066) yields -7.6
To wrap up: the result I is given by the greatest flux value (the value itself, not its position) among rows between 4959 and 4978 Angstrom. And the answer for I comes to 15.1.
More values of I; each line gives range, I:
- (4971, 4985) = 11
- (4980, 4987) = 11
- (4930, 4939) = 12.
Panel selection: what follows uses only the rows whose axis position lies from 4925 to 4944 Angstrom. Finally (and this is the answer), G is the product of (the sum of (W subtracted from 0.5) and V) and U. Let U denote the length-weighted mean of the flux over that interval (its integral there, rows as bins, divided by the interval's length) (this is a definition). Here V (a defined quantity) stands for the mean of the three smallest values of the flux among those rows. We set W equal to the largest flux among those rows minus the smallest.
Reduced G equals -23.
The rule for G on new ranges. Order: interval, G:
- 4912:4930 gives -28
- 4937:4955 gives -189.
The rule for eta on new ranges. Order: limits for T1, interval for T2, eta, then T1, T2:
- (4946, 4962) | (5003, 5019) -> 13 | 18.4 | 9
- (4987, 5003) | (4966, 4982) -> 8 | 6.8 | 9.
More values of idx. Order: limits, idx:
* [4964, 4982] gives 13.0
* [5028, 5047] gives 8.0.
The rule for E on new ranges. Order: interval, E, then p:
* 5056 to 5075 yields 0.86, 1.2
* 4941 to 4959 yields 0.17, 5.7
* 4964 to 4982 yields 0.34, 3.0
